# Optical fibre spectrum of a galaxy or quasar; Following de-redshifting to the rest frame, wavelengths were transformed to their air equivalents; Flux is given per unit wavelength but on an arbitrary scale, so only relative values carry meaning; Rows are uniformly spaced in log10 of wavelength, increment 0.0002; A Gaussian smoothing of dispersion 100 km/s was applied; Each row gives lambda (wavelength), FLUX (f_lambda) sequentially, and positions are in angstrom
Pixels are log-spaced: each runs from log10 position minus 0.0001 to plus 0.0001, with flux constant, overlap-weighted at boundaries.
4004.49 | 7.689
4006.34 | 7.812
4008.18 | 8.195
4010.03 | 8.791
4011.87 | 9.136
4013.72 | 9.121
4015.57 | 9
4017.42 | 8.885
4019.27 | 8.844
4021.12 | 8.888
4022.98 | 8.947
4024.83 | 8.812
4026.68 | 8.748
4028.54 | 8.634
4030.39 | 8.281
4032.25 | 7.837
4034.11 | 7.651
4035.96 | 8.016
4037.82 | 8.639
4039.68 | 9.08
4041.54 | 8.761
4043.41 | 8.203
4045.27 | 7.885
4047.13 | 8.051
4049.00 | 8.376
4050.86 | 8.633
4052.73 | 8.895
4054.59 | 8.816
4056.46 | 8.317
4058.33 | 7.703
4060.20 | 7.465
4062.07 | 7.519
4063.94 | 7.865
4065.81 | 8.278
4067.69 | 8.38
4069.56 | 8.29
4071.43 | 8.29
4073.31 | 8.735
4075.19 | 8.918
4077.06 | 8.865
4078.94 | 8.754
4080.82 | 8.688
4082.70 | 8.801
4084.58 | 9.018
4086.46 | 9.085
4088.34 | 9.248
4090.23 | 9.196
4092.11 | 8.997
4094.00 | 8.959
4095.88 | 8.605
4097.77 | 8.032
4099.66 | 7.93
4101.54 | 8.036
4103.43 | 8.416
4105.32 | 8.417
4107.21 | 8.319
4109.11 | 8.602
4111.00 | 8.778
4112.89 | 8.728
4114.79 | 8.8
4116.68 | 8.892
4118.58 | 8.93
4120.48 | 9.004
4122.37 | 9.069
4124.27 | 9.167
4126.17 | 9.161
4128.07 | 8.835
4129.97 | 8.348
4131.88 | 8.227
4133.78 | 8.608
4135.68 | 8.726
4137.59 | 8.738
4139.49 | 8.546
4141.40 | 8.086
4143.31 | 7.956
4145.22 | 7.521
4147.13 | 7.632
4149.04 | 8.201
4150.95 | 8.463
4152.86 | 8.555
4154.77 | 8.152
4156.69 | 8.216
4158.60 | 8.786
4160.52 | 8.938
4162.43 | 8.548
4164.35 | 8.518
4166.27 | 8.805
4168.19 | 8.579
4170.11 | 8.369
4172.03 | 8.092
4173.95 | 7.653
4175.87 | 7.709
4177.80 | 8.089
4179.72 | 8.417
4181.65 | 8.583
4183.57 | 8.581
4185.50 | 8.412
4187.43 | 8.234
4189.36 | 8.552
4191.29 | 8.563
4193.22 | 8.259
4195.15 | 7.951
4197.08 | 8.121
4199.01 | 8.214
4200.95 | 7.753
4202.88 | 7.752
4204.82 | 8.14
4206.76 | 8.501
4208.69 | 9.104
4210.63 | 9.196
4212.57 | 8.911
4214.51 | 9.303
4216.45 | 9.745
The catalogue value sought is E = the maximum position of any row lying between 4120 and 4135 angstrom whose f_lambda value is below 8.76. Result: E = 4133.78 angstrom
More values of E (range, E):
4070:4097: 4095.88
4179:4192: 4191.29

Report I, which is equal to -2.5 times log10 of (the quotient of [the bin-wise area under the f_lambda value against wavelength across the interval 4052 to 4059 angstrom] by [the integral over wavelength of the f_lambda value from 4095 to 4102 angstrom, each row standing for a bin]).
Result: -0.04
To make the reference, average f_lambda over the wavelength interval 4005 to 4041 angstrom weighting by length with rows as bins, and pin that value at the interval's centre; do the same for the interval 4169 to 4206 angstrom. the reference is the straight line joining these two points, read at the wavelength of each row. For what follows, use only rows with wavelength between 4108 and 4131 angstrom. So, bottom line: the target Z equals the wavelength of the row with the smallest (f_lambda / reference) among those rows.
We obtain 4129.97 angstrom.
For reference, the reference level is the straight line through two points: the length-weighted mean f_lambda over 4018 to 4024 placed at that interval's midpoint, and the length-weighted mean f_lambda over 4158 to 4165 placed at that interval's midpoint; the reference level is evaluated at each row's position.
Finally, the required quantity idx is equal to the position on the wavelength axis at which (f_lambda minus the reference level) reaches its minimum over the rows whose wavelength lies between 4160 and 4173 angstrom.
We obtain 4172.03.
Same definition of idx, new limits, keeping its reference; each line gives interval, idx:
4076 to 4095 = 4080.82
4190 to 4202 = 4200.95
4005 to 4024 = 4006.34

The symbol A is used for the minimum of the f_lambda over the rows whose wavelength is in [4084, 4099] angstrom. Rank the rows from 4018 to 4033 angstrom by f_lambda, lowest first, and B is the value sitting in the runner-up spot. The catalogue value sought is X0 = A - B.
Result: -0.2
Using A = 8.032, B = 8.281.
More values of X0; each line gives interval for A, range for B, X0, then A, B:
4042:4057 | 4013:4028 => -0.9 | 7.885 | 8.812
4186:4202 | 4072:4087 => -1.0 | 7.753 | 8.735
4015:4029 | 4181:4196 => 0.4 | 8.634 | 8.234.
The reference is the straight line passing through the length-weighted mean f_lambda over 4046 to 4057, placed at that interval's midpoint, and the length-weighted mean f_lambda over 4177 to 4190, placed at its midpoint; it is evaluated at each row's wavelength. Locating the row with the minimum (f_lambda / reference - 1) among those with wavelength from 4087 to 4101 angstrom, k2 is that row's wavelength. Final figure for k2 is 4099.66 angstrom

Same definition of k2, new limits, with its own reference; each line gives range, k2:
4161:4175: 4173.95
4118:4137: 4131.88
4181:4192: 4187.43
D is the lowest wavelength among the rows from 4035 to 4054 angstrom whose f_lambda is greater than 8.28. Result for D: 4037.82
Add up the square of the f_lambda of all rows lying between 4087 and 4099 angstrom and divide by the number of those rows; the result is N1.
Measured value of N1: 78.3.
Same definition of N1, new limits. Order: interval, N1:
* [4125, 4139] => 75.1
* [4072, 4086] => 77.9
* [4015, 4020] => 79.4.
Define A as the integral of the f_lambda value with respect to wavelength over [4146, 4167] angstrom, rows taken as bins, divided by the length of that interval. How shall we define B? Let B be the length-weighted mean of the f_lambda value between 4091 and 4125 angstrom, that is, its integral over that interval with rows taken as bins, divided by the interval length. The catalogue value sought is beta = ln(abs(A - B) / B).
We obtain -3.7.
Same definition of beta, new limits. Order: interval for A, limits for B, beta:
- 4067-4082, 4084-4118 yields -5.3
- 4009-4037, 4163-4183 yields -3.2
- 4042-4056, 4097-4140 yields -3.7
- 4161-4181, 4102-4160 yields -3.6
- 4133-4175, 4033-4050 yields -5.0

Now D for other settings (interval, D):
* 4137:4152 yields 4137.59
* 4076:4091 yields 4077.06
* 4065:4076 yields 4067.69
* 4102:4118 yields 4103.43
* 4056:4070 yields 4056.46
